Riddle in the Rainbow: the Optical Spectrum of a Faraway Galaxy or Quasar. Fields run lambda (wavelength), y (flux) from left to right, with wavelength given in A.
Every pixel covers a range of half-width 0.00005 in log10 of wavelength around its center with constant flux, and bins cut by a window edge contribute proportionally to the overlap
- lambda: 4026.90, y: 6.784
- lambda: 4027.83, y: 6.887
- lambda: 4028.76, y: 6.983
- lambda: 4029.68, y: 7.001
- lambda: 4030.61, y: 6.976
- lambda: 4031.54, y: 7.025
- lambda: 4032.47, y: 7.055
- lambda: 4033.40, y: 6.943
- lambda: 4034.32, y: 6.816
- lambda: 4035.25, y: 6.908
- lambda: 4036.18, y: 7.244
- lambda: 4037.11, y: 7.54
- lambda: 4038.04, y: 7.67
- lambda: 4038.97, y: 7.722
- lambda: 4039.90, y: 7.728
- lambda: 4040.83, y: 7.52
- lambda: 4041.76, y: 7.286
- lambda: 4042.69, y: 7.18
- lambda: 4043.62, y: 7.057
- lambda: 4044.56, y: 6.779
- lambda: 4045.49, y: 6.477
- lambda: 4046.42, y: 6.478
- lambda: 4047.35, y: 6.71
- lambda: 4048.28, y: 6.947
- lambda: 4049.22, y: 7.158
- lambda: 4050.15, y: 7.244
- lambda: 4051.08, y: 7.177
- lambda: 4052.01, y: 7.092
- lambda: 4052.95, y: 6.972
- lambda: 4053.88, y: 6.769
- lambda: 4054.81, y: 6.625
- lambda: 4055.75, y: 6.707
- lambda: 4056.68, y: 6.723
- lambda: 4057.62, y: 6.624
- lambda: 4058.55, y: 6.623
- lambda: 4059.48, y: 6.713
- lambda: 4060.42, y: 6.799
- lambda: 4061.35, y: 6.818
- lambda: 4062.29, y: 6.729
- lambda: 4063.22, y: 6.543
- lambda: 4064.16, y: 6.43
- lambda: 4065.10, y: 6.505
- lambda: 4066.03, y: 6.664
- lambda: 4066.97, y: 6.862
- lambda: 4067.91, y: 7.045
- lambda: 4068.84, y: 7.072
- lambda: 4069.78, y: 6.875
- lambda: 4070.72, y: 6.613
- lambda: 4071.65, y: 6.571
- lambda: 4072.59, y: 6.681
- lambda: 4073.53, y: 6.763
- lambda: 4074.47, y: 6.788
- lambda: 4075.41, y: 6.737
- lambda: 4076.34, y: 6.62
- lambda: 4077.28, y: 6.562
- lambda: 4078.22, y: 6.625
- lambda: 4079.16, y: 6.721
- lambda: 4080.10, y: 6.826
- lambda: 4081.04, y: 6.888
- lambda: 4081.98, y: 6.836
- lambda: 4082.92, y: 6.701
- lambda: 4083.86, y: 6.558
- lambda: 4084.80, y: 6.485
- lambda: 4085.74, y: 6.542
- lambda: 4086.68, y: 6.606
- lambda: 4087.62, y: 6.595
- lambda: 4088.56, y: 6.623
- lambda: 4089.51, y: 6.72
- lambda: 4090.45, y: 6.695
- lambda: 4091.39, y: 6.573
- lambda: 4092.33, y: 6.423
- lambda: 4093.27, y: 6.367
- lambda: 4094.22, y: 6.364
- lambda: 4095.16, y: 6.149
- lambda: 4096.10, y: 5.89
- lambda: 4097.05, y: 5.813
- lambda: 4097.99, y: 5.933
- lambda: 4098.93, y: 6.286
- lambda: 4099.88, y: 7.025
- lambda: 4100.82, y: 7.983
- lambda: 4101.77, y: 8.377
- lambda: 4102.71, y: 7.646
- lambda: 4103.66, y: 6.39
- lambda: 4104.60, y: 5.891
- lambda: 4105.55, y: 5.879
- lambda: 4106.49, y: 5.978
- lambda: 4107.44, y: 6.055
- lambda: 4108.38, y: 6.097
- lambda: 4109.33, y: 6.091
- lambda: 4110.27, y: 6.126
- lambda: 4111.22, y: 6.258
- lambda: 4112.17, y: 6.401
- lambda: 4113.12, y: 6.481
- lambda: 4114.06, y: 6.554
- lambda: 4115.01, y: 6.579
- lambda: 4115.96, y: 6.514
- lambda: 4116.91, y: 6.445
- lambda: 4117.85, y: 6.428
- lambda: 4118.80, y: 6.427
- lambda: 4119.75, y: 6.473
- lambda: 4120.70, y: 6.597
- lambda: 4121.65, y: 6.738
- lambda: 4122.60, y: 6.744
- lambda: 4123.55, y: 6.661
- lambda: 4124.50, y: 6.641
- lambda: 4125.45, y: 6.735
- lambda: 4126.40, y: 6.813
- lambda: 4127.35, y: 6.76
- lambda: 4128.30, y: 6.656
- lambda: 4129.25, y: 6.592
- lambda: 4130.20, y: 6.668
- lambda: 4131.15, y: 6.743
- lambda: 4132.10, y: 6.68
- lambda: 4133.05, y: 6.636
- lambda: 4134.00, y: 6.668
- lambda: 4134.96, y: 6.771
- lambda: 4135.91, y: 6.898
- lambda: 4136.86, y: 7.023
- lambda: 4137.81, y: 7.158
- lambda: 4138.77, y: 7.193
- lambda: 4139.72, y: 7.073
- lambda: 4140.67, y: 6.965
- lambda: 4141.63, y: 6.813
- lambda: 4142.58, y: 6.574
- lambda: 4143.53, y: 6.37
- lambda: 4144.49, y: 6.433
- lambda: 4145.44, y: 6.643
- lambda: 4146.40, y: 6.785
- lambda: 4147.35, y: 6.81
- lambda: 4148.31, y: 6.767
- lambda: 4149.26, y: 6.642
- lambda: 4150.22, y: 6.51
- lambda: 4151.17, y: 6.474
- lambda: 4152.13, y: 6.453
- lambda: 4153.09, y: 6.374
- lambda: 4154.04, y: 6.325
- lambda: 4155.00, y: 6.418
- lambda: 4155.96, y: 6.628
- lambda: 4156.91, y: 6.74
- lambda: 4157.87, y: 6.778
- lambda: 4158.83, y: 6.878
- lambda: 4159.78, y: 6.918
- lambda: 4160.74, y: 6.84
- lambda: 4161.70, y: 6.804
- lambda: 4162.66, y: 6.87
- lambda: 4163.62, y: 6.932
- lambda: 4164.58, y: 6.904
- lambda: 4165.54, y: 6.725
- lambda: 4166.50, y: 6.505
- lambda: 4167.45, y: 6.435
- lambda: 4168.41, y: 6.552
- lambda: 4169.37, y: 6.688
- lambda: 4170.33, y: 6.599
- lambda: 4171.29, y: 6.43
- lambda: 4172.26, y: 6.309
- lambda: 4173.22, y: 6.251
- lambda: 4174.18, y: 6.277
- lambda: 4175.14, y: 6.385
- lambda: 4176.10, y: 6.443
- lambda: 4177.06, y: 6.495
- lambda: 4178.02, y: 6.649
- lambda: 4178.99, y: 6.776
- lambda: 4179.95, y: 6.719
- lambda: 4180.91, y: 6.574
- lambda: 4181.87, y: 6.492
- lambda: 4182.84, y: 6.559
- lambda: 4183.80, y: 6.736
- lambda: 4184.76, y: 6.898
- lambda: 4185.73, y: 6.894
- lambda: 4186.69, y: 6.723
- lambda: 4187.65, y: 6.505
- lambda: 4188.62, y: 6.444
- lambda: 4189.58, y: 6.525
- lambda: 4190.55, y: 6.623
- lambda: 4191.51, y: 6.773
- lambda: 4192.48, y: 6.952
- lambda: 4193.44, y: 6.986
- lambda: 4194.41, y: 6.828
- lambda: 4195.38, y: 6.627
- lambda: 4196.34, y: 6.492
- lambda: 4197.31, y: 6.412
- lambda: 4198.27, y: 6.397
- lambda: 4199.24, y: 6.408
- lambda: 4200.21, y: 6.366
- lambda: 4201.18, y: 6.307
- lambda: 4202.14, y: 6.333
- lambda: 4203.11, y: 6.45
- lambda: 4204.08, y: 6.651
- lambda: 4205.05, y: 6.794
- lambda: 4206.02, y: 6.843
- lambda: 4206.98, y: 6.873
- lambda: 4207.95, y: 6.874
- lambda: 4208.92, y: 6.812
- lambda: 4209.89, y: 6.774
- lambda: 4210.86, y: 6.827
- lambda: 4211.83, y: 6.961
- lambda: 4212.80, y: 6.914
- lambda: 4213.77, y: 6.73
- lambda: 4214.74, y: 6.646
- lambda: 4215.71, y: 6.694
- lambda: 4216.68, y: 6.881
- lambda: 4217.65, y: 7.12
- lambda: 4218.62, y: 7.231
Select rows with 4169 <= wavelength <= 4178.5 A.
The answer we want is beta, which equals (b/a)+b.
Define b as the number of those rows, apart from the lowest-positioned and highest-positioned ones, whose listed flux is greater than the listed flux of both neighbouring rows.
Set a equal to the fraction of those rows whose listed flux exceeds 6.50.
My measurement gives 0.0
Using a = 0.30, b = 0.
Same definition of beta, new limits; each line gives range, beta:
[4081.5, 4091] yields 4.2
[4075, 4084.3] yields 2.0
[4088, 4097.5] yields 3.5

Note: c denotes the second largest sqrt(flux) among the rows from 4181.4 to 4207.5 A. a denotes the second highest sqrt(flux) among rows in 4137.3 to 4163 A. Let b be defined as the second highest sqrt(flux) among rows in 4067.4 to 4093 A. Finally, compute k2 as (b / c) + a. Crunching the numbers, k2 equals 3.68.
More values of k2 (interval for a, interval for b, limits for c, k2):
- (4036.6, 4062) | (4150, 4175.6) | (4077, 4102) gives 3.71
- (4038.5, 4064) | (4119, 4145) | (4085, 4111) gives 3.73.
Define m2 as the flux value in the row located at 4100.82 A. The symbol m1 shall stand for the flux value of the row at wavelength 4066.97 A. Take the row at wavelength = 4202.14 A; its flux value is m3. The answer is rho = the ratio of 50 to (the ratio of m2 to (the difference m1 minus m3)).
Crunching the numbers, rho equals 3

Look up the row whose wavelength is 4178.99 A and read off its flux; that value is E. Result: 6.776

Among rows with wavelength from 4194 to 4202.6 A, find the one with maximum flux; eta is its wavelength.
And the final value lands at 4194.41 A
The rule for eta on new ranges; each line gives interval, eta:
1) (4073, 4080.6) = 4080.10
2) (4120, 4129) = 4126.40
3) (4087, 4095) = 4089.51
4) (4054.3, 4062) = 4061.35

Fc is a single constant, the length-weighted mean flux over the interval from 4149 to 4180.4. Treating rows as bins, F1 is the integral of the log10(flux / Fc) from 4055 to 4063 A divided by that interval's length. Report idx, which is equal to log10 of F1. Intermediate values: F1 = 0.007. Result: -2.1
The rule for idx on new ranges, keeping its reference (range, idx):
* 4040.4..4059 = -1.7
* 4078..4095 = -3.1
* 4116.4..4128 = -2.8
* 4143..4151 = -3.0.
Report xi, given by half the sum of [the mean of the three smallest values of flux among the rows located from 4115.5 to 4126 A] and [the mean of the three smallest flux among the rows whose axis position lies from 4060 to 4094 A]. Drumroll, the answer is 6.420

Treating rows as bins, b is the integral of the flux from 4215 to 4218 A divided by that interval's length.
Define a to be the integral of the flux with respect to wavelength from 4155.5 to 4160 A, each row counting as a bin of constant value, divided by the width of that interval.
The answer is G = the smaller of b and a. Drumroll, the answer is 6.80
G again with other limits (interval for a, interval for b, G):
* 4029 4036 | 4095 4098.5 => 5.94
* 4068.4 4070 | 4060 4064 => 6.70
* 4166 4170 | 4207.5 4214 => 6.56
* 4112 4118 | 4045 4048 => 6.50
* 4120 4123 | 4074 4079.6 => 6.67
